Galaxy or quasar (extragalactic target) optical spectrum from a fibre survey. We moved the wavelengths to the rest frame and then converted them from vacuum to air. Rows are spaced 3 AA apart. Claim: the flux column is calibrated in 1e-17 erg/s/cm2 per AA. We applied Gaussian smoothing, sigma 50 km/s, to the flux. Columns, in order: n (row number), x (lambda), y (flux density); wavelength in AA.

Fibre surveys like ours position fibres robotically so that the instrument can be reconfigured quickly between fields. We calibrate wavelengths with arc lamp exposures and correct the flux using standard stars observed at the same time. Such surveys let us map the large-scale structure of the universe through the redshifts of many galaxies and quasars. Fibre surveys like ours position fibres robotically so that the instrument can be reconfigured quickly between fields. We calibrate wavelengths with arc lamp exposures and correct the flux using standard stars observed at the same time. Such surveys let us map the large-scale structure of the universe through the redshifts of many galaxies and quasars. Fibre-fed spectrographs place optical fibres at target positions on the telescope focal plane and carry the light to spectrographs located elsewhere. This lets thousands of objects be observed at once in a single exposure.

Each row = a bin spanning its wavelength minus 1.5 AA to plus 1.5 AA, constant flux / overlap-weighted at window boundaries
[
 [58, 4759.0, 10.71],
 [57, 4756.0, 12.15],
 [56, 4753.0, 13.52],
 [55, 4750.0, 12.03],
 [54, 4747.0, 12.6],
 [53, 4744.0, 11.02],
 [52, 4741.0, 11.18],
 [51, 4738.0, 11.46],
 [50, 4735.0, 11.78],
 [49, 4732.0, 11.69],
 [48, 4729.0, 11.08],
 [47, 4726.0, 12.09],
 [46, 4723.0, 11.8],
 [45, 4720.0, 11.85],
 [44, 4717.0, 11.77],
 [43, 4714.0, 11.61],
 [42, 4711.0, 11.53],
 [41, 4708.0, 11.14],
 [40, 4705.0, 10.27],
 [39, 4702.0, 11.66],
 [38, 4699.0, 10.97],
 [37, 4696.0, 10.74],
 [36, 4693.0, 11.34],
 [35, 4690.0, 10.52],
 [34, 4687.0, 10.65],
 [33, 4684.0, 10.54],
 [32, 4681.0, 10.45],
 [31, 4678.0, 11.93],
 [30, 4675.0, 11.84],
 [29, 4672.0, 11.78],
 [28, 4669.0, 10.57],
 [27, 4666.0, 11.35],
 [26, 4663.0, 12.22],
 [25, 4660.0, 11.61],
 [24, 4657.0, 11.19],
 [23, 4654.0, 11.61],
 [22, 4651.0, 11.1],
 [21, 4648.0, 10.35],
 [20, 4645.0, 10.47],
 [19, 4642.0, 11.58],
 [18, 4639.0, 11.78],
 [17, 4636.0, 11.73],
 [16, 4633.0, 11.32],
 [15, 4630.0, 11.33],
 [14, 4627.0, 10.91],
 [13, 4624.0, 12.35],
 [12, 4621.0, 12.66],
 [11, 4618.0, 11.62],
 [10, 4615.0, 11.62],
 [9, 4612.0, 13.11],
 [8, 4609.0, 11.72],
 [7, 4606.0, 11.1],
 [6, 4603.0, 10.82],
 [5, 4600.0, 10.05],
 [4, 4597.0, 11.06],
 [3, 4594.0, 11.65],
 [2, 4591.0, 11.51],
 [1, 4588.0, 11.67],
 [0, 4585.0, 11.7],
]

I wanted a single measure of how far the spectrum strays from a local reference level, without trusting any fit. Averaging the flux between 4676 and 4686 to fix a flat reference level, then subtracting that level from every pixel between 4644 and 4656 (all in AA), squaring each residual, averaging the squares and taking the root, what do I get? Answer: 0.52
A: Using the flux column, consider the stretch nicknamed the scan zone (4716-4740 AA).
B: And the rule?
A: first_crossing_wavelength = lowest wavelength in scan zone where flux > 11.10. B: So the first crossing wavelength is 4717.0 AA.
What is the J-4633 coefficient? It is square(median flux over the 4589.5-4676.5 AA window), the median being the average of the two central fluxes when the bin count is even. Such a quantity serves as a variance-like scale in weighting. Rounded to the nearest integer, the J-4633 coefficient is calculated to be 134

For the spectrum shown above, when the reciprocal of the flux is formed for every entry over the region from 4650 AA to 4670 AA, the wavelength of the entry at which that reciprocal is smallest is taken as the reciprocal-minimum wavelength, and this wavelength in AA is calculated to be 4663.0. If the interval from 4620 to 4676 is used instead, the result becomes 4621.0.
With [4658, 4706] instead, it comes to 4663.0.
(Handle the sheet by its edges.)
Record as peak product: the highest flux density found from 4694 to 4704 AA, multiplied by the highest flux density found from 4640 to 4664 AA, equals 142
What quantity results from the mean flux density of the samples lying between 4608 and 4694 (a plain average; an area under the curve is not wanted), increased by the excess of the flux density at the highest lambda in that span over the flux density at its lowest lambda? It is 11.04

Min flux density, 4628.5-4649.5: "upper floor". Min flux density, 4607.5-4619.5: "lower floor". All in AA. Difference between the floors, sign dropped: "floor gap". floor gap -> 1.3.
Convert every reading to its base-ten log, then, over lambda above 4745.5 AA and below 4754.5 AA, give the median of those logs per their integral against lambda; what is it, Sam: 0.1108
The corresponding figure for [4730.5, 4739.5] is 0.1113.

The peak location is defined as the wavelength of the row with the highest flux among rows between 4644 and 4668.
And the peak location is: 4663.0 AA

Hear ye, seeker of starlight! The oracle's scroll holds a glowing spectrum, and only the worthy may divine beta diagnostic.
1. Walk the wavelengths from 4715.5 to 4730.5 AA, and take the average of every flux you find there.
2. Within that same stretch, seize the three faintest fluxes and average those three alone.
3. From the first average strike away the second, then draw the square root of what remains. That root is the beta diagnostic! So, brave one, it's 0.41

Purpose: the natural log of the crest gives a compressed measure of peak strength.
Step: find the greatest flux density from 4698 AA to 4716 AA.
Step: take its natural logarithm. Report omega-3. 2.46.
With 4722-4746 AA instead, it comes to 2.49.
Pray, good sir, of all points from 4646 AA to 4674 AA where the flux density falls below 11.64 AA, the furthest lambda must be 4669.0 AA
